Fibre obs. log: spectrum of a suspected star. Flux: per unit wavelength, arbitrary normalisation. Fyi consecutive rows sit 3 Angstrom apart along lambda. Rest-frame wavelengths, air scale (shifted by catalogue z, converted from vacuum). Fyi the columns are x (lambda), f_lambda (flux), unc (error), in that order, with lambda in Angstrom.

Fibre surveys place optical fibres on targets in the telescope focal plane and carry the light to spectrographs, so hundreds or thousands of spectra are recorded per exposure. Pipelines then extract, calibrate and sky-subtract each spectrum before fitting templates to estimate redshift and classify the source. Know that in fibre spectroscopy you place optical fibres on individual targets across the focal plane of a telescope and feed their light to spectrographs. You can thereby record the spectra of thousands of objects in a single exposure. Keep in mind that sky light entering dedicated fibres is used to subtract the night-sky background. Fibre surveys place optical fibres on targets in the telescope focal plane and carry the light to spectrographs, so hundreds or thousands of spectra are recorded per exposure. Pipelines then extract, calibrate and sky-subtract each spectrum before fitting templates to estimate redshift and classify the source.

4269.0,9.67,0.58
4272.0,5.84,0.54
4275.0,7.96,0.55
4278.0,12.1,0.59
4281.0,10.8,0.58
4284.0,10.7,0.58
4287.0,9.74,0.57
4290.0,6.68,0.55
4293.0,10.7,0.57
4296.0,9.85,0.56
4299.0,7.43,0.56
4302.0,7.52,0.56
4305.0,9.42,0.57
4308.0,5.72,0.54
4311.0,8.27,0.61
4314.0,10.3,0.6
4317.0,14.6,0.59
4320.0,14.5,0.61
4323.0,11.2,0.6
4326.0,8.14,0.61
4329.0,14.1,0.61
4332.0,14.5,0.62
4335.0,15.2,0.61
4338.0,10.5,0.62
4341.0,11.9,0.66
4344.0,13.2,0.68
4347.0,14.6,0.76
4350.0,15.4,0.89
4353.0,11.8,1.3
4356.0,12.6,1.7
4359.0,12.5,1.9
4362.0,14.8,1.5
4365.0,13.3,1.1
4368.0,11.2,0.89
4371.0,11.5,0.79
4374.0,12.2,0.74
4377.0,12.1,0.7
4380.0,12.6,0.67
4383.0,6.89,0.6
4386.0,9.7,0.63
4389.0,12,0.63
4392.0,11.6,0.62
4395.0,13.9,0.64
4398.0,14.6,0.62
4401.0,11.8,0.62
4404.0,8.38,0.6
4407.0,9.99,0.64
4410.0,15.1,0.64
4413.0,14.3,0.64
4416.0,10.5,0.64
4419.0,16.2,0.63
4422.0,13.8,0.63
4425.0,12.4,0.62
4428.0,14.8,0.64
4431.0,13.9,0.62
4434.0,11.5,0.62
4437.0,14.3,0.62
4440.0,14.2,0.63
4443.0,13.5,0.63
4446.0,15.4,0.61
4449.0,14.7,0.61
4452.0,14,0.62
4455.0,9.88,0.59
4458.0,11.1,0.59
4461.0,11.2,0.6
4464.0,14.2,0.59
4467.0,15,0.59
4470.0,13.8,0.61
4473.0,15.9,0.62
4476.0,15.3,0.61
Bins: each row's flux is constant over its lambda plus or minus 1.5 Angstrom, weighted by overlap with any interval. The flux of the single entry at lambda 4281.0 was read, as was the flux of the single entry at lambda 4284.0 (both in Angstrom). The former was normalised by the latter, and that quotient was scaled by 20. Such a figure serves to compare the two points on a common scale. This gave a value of 20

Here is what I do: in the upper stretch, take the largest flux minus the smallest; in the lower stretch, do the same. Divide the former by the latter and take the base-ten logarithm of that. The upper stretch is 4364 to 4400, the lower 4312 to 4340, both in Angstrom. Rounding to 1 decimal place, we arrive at 0.0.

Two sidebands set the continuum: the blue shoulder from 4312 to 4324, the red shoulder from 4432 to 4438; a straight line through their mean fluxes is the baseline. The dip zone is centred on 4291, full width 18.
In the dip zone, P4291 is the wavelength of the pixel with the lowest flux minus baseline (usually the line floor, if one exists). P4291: 4290.0 Angstrom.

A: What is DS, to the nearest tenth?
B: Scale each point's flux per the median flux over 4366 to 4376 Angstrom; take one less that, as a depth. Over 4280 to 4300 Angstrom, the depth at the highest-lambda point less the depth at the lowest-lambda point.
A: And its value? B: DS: 0.3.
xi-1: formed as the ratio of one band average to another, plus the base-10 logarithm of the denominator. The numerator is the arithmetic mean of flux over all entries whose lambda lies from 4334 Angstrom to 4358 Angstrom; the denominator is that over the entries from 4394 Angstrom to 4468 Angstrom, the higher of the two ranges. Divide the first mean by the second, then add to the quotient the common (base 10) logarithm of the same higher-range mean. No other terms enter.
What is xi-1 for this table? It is 2.12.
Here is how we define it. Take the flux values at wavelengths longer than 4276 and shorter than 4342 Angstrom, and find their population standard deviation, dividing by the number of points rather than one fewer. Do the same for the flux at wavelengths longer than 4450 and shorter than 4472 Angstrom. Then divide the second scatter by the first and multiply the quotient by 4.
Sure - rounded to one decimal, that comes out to 2.7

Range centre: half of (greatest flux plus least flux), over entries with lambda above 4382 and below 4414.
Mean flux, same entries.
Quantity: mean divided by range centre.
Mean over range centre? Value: 1.06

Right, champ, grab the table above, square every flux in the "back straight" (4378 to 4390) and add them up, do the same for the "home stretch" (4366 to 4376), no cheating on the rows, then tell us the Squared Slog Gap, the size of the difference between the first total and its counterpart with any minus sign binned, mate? 38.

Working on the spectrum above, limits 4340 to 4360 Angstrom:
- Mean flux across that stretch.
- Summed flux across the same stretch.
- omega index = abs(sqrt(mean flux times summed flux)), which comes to 34.8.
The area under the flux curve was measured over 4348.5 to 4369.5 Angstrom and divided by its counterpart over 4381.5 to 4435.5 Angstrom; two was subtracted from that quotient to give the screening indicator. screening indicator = -1.6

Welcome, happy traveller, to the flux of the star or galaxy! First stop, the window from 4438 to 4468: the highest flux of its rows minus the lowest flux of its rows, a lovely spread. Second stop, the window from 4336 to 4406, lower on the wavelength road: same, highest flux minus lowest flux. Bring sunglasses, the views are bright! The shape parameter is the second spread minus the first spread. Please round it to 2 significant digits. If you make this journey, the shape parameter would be 3.0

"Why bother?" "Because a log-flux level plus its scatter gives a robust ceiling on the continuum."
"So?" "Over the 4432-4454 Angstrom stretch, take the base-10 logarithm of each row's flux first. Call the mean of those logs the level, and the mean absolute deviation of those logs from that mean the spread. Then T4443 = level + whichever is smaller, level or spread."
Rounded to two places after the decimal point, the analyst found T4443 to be 1.17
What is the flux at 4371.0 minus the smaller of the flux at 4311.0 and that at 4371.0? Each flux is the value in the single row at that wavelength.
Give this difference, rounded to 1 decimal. 3.2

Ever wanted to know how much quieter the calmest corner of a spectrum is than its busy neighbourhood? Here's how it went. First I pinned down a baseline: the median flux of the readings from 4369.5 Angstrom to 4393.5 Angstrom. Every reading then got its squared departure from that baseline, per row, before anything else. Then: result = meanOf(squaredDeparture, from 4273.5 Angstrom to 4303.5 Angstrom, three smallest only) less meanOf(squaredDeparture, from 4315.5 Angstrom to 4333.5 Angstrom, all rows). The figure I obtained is -6.1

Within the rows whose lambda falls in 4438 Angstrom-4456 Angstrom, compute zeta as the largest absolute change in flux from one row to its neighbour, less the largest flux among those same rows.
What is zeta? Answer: -11.3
